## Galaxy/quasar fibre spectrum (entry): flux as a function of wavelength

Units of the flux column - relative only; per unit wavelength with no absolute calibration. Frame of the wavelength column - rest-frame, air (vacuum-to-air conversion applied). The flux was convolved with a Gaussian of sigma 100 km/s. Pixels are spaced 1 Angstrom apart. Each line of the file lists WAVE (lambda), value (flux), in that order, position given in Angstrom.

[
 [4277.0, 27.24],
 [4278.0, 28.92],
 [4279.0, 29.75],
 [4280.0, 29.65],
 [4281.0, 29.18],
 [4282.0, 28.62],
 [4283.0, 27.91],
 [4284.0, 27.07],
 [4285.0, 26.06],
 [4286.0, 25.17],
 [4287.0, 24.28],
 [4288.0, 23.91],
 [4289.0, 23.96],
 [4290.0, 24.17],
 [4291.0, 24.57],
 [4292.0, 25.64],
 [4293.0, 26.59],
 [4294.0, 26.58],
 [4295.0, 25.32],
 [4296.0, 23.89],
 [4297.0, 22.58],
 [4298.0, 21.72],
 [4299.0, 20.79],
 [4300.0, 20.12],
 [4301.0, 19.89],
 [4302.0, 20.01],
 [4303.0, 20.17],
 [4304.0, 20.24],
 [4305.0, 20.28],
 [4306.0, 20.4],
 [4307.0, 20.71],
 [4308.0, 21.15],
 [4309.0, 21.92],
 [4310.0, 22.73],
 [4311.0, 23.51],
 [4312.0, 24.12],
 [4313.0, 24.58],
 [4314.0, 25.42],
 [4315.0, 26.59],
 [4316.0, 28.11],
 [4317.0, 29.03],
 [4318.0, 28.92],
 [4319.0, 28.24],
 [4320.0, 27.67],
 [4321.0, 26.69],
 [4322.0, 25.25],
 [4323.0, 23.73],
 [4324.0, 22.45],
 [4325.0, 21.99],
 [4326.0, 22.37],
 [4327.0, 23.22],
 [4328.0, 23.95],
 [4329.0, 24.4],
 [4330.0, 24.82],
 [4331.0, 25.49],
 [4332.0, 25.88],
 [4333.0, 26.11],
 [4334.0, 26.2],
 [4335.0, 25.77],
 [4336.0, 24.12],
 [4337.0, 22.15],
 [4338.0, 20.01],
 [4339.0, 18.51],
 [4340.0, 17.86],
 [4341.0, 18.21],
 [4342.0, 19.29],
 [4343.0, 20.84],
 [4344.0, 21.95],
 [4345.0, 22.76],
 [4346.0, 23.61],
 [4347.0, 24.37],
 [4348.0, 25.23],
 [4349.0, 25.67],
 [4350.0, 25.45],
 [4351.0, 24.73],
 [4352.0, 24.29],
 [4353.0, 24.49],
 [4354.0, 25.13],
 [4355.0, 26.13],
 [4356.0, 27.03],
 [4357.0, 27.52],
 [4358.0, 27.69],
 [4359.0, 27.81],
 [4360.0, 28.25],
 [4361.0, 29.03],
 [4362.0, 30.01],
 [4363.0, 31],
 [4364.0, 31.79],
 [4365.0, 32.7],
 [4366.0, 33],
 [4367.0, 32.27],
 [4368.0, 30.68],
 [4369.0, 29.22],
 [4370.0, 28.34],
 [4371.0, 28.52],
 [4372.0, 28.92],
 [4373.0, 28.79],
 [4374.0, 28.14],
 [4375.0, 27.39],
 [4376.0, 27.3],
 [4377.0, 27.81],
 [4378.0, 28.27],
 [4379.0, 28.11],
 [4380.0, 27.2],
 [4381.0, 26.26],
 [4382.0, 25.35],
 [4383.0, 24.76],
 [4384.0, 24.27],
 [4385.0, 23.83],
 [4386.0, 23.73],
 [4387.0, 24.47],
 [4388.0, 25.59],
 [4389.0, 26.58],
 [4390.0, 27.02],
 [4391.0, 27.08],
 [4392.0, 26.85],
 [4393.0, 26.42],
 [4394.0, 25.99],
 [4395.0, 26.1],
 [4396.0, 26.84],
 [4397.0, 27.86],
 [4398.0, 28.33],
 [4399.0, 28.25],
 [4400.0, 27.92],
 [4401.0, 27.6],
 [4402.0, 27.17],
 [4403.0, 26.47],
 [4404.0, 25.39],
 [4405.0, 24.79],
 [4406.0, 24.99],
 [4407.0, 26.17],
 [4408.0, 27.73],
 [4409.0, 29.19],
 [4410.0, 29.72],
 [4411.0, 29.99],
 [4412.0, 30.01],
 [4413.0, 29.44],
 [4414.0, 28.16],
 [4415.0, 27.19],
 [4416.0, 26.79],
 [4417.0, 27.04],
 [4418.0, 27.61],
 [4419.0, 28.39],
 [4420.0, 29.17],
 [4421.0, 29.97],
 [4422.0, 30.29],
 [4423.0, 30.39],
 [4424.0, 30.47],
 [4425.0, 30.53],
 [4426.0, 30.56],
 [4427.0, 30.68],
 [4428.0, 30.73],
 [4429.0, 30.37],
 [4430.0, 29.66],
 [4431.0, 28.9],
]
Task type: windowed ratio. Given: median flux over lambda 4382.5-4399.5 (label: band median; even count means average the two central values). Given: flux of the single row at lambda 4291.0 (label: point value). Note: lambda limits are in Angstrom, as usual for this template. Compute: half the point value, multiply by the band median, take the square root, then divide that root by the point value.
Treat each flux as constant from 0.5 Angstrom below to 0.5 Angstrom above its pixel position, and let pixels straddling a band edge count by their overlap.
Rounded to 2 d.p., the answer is 0.73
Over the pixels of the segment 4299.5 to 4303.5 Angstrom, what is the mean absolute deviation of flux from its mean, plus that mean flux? 20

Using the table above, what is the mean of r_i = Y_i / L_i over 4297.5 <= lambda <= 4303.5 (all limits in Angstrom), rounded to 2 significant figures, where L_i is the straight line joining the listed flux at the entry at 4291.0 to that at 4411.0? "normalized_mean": 0.82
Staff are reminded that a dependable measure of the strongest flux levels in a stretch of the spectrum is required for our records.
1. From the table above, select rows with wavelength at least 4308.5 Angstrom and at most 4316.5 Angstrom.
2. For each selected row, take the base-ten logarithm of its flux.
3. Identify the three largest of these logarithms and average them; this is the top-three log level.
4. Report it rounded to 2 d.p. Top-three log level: 1.43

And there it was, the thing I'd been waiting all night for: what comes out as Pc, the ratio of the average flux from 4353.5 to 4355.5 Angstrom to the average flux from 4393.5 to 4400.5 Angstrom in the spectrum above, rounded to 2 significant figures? 0.94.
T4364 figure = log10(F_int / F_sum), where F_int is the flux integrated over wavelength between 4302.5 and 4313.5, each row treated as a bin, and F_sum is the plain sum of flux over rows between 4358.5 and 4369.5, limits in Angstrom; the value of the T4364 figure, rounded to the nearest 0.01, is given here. -0.15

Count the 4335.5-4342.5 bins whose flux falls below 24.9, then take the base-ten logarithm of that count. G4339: 0.85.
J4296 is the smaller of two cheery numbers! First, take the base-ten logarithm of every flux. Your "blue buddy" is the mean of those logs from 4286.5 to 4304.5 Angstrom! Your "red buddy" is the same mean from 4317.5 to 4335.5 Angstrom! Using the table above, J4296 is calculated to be 1.36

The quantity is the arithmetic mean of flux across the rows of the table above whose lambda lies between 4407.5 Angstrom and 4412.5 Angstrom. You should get 29.3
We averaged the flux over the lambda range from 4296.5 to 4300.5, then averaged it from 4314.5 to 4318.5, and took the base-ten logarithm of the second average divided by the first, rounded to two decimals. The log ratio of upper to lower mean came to 0.12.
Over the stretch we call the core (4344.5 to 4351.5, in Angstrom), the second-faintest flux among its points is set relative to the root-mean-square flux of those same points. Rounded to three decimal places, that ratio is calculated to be 0.961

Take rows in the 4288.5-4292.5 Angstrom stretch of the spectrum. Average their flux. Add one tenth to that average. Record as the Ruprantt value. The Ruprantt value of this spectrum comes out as 24.7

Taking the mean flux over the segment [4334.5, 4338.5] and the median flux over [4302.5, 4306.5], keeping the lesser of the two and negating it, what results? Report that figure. -20.3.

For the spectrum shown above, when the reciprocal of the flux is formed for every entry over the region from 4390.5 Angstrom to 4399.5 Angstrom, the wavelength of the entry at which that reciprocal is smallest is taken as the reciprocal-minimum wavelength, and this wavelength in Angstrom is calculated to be 4398.0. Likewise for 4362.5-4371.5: 4366.0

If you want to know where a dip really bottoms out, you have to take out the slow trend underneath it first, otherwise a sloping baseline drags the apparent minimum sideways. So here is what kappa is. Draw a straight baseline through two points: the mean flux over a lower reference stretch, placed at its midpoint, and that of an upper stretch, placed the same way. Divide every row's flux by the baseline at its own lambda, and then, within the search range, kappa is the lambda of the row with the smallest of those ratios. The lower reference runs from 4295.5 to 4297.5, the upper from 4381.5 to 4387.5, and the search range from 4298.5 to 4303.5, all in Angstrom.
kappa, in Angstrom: 4301.0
